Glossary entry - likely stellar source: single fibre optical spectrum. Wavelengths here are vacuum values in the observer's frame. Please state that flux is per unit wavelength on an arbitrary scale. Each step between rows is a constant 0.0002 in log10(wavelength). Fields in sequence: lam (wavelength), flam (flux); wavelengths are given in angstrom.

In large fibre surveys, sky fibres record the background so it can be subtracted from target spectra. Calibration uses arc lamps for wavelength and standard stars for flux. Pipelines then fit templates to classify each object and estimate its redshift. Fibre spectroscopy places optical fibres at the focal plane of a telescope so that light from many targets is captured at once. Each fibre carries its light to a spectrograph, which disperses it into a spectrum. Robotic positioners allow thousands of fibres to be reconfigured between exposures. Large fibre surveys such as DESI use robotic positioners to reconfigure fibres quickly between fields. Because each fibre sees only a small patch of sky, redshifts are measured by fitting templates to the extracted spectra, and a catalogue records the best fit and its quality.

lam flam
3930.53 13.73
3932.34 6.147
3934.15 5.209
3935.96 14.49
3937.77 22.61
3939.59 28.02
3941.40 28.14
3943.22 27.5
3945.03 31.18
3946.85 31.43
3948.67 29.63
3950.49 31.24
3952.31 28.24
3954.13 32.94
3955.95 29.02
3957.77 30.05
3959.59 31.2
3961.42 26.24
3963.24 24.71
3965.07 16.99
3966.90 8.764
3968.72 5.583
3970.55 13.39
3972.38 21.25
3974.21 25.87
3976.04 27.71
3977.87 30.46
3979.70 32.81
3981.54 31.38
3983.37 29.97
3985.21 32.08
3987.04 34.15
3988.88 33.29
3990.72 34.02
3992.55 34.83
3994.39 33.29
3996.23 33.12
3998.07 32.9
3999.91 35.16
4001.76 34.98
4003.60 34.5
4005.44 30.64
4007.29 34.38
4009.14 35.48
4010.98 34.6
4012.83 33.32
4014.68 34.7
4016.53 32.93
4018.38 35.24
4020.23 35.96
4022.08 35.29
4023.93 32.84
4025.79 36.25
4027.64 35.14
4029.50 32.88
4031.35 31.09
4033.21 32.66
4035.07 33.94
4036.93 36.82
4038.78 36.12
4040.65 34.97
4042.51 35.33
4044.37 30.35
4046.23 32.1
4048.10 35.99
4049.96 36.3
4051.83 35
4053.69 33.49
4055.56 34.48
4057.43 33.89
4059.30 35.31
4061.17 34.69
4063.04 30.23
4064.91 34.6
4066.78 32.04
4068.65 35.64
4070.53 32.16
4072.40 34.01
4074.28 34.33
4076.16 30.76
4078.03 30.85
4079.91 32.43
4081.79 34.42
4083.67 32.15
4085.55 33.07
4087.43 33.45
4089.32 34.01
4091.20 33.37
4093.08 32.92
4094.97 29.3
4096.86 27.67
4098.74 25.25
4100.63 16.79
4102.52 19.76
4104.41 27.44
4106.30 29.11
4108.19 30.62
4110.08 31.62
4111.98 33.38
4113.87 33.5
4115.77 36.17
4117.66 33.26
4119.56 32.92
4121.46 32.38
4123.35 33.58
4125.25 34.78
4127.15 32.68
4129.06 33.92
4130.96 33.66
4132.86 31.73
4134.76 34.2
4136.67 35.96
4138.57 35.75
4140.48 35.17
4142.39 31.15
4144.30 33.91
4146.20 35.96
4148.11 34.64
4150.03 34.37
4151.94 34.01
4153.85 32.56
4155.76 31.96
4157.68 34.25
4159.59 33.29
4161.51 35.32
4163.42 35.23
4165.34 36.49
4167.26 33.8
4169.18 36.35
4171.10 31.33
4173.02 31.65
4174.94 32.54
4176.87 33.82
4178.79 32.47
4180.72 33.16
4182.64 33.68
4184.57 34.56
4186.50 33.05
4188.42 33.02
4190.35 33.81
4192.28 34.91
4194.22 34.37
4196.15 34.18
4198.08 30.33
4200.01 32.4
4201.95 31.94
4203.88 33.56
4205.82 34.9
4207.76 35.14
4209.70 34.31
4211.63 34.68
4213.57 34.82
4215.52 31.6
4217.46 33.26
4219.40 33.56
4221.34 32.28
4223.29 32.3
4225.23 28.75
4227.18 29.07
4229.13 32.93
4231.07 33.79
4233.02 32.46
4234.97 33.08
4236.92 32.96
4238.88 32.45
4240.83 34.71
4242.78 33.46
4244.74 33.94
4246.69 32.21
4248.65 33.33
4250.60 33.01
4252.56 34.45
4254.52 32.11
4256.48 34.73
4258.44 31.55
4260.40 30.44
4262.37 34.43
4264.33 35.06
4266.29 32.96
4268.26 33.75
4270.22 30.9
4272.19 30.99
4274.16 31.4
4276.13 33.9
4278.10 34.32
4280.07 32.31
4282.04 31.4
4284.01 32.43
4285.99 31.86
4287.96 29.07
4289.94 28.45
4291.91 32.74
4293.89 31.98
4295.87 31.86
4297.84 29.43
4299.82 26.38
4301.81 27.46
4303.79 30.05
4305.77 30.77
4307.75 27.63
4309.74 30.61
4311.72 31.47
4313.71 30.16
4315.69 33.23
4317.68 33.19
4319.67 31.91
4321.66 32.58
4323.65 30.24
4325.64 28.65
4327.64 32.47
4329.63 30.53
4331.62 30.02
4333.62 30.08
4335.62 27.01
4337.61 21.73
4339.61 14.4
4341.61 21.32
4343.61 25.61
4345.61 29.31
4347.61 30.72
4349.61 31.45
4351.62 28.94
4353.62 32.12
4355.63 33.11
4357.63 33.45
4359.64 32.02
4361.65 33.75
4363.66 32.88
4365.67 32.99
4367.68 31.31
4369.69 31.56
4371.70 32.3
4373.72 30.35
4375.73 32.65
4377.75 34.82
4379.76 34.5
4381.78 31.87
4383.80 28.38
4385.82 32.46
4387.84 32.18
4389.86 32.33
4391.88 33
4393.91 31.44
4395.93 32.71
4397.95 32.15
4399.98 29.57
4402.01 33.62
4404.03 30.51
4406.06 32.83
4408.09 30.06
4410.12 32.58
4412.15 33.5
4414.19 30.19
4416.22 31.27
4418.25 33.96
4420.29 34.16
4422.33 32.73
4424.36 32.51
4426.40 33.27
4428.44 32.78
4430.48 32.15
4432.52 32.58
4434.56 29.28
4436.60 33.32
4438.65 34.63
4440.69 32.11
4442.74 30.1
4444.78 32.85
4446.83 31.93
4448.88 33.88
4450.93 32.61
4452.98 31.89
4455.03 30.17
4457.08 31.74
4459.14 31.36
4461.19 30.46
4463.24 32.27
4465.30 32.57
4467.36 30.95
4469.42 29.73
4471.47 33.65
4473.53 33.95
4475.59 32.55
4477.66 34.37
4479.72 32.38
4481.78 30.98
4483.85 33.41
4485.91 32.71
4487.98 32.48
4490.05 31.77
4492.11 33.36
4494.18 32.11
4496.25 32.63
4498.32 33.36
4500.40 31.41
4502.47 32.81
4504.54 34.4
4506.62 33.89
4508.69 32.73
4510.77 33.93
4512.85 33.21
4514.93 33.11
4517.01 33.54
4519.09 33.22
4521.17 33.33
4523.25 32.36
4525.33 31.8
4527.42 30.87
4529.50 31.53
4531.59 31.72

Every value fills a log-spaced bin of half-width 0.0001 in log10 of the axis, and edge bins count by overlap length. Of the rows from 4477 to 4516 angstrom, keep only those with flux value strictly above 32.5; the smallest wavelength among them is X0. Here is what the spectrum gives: 4477.66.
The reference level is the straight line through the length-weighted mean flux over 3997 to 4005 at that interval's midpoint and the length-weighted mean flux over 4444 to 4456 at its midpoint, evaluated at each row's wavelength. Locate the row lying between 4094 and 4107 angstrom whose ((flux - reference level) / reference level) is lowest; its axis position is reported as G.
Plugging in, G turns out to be 4100.63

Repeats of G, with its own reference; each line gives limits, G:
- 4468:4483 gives 4469.42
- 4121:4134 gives 4132.86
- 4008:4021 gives 4016.53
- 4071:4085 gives 4076.16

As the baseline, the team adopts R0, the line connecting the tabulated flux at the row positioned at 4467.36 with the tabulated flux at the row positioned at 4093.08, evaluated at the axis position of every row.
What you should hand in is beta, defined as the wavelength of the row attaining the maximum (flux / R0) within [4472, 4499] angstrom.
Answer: 4477.66 angstrom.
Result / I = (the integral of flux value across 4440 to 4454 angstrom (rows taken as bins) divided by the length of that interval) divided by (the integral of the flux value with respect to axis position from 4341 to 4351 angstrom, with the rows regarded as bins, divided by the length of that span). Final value 1.15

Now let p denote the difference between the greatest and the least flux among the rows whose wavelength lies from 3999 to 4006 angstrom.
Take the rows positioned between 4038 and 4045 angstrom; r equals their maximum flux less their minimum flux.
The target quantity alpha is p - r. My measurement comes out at -1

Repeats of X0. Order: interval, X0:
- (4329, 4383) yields 4355.63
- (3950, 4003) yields 3954.13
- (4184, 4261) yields 4184.57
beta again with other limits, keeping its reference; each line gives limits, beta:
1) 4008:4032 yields 4025.79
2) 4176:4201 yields 4192.28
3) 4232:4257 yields 4256.48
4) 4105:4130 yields 4115.77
